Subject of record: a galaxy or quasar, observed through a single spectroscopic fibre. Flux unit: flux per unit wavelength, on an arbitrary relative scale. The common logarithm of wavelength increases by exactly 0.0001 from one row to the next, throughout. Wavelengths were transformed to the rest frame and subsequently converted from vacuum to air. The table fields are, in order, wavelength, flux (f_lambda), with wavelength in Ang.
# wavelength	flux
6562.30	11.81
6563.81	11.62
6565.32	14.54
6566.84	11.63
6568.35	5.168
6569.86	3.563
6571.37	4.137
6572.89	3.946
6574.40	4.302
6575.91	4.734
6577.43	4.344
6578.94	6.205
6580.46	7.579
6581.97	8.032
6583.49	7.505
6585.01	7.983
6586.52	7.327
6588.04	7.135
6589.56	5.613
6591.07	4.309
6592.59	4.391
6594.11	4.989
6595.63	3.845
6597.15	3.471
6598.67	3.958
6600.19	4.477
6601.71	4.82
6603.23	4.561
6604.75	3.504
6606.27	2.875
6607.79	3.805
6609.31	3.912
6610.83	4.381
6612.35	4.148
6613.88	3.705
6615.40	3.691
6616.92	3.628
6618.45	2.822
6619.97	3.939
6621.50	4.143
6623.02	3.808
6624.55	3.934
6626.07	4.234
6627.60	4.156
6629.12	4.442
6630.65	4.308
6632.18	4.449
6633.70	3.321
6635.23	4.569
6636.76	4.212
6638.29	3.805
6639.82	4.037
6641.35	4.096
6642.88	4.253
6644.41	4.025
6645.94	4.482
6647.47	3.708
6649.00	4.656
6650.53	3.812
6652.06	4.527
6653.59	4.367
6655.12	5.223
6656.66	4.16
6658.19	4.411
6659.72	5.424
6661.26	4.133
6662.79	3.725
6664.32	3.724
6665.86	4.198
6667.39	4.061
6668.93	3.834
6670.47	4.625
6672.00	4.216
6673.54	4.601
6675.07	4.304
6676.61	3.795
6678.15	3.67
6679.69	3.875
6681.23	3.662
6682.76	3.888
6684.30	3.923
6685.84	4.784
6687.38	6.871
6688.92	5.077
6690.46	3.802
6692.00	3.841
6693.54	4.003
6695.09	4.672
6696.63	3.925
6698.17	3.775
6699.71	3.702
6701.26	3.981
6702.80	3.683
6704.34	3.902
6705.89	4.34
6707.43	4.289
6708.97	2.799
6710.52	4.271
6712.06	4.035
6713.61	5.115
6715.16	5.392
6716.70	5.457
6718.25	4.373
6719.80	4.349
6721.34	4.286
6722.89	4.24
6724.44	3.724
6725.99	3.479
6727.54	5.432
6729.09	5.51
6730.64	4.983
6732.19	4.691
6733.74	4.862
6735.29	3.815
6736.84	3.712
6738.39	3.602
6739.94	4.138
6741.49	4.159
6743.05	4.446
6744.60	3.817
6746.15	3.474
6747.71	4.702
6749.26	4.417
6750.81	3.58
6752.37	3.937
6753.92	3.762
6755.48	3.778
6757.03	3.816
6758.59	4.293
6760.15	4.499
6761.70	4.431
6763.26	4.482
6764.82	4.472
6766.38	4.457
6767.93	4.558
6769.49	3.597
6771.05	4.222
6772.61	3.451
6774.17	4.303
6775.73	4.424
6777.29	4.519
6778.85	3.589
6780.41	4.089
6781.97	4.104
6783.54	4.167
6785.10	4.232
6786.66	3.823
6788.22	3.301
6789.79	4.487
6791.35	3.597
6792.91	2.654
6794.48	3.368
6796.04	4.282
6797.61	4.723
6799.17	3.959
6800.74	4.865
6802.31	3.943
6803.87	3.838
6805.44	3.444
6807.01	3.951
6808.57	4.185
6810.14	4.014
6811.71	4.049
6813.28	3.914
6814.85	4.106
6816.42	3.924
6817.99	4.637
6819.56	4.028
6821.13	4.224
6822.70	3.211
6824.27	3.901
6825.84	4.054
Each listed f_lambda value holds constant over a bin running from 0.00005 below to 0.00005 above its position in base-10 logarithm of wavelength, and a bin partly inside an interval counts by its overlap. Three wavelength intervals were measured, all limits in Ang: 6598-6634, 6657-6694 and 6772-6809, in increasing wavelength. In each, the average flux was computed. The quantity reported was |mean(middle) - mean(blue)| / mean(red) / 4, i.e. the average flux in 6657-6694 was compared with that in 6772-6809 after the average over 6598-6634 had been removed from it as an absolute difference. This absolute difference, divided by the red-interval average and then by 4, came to 0.019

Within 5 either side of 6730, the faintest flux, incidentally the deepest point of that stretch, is 3.479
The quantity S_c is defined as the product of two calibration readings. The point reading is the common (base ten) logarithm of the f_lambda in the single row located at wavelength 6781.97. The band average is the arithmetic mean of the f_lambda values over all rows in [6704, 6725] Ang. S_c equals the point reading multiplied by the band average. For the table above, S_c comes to 2.7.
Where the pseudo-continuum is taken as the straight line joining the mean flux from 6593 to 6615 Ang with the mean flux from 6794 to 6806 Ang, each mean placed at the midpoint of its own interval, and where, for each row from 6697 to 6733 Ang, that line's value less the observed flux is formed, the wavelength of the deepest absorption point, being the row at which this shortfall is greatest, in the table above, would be 6708.97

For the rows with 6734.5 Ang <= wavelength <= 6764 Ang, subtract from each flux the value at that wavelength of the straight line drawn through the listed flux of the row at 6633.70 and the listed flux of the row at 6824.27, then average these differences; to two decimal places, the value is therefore 0.37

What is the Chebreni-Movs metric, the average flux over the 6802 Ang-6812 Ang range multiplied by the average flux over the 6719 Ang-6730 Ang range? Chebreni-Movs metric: 17.4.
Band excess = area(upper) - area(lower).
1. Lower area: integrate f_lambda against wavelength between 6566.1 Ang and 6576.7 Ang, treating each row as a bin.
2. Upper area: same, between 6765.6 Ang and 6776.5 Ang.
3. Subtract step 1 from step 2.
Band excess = -11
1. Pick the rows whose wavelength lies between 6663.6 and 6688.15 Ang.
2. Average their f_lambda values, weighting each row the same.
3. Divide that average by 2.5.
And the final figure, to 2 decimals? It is 1.70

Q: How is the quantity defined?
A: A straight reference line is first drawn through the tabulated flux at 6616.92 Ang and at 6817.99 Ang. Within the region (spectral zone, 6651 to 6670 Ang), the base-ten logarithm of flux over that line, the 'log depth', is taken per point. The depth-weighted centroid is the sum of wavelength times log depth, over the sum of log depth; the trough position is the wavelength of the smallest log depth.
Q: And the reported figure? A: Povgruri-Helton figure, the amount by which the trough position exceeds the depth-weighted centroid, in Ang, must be 7.3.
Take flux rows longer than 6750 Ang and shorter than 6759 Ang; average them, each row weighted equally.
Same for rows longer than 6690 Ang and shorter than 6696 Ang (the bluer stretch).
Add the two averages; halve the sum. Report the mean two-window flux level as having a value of 3.97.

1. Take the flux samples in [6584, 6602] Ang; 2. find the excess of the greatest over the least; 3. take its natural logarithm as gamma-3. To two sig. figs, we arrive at 1.5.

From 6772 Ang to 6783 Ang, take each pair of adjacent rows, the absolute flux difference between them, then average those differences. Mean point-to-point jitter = 0.42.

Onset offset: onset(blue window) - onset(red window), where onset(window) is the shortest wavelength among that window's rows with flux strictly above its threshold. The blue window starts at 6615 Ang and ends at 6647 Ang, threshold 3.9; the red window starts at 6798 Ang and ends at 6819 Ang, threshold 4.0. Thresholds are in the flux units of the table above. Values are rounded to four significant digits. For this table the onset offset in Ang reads -180.8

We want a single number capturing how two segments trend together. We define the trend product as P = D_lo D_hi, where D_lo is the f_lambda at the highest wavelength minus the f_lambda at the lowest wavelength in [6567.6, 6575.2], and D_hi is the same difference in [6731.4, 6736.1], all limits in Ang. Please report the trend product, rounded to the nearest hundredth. 0.76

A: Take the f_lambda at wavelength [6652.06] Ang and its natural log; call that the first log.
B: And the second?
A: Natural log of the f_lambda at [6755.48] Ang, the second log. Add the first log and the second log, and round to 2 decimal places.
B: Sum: 2.84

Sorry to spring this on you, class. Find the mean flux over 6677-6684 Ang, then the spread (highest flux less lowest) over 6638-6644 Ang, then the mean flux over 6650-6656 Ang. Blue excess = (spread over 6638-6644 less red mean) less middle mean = -7.8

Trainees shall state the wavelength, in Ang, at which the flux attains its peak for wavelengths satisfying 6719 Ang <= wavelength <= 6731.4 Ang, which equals 6729.09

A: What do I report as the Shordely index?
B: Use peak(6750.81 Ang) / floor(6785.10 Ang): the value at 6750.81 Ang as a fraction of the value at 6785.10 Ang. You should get 0.85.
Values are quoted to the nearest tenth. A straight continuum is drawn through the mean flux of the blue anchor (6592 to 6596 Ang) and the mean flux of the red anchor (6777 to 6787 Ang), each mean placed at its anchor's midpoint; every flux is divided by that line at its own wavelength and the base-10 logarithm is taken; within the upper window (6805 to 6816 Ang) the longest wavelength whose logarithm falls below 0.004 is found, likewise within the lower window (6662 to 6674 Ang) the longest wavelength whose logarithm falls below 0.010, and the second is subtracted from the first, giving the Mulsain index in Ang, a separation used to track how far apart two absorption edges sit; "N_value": 141.3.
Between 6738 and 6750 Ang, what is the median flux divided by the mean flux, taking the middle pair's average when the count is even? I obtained 1.01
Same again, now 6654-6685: 0.98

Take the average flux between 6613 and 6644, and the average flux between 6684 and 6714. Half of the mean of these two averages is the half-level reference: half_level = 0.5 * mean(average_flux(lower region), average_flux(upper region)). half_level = 2.05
